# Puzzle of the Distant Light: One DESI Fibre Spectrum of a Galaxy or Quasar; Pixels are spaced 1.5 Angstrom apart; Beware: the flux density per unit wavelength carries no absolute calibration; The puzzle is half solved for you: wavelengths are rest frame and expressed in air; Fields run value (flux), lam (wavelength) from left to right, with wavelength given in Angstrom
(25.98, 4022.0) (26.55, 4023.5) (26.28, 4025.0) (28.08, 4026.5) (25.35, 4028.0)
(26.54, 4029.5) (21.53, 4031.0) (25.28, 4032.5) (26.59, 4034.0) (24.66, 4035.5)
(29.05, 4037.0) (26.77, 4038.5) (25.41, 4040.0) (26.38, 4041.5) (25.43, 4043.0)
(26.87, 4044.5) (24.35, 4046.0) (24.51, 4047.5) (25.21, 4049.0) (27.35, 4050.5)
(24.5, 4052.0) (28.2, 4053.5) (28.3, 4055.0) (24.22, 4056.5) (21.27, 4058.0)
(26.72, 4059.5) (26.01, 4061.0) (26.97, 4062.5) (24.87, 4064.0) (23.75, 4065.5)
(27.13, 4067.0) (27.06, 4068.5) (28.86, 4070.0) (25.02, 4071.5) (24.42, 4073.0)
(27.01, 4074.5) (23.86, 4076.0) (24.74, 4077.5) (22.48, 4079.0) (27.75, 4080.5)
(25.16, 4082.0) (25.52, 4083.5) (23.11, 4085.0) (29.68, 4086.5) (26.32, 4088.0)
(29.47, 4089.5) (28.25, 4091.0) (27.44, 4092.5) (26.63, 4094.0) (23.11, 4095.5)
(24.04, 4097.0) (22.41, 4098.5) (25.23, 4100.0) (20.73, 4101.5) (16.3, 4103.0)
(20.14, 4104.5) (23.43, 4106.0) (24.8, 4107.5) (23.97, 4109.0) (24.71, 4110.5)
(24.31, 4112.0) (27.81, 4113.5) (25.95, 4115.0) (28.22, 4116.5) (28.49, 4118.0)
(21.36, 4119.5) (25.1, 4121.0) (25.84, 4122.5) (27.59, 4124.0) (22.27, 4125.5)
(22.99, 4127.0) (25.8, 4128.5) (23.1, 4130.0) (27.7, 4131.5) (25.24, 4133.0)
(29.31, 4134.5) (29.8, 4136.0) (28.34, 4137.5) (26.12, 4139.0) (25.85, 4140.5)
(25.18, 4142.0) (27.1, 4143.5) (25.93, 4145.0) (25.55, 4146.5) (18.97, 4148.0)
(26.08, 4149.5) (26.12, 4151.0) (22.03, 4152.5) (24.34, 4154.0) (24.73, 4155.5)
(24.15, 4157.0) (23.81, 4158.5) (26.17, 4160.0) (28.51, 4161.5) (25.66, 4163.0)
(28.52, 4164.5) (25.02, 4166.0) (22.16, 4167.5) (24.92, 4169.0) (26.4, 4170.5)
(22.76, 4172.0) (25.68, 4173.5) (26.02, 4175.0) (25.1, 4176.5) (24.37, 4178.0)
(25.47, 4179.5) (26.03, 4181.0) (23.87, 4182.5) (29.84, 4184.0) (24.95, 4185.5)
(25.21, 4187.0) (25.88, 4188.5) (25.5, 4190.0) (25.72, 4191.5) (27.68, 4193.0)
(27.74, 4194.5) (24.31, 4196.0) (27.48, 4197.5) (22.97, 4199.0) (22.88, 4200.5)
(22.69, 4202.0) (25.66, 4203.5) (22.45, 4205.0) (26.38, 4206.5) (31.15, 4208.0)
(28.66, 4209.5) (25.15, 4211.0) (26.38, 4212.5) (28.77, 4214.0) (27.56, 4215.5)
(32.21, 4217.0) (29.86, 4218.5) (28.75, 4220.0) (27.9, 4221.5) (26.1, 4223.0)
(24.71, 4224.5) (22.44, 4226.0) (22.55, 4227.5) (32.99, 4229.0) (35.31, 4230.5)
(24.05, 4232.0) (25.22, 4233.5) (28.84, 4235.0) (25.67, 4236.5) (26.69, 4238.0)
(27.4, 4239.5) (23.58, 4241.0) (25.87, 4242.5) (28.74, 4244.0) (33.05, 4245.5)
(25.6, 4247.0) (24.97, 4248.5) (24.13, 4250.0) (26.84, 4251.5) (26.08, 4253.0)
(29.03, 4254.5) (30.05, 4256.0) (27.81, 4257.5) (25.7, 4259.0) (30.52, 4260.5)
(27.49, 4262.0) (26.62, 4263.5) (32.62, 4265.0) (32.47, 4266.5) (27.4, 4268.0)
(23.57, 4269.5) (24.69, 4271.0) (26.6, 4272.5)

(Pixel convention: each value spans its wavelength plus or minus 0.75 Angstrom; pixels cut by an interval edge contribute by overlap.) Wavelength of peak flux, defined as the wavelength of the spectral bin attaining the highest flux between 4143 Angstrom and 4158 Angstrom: 4143.5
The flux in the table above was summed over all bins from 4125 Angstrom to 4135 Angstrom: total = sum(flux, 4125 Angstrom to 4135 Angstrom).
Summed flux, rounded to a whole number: 176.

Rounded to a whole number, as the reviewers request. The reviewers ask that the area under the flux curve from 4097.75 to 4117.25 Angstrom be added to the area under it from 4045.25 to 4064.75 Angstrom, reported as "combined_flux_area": 961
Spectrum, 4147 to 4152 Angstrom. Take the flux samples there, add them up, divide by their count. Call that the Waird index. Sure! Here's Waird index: 23.7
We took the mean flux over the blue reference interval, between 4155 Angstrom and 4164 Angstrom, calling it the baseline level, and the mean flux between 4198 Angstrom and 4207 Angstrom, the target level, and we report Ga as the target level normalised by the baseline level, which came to 0.93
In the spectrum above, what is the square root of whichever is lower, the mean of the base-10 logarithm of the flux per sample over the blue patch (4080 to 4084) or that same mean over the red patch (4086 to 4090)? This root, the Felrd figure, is 1.19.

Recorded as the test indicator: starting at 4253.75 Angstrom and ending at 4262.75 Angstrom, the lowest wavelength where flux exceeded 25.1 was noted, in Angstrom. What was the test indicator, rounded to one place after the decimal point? 4254.5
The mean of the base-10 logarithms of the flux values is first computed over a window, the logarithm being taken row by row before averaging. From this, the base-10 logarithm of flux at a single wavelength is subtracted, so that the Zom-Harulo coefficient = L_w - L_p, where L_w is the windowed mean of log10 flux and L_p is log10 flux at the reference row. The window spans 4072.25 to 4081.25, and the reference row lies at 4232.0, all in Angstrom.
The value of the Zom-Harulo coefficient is 0.016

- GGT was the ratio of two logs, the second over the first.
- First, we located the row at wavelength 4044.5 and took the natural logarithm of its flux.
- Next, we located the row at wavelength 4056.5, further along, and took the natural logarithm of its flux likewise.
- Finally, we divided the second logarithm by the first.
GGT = 0.97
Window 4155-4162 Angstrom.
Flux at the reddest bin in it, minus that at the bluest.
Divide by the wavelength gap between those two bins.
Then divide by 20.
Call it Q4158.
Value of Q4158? 0.03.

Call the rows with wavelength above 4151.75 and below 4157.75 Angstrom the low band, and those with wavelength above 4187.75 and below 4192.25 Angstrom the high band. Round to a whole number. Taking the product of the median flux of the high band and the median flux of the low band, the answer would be 624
